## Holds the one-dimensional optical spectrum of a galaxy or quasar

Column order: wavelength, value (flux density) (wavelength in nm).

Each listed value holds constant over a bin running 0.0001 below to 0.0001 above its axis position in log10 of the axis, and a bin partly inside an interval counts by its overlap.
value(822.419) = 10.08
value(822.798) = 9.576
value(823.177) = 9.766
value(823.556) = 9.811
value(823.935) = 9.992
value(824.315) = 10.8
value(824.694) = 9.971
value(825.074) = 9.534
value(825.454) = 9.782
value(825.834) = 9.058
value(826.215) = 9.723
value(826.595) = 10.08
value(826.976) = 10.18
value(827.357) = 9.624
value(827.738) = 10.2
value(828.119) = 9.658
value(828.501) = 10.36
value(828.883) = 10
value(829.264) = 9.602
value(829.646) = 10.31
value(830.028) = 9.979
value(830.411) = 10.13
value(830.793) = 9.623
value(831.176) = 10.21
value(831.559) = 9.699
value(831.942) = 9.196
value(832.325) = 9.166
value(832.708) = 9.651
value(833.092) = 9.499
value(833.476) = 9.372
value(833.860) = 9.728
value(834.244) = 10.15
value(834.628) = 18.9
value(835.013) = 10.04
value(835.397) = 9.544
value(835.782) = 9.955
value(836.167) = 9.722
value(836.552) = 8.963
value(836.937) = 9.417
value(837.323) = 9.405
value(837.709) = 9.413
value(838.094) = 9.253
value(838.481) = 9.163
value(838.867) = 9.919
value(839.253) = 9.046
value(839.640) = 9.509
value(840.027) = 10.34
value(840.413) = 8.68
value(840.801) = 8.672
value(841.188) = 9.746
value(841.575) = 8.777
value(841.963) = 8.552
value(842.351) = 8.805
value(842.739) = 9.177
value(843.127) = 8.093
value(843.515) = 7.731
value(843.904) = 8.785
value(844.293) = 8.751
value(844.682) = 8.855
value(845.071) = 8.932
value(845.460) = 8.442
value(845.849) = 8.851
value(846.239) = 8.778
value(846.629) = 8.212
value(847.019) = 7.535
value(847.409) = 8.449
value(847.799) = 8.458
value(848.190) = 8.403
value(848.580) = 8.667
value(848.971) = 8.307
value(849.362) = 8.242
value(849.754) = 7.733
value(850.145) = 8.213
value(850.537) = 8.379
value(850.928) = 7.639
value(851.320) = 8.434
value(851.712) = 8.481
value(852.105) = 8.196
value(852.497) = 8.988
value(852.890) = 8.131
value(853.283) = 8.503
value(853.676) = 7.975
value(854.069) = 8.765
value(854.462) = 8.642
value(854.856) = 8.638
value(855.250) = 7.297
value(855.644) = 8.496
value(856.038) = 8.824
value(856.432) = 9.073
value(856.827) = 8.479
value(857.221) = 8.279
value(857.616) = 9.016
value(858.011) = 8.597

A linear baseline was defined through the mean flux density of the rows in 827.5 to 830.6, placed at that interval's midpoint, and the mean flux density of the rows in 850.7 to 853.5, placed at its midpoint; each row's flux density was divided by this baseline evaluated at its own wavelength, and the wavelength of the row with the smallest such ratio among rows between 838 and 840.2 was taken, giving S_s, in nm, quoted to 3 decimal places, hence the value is 839.253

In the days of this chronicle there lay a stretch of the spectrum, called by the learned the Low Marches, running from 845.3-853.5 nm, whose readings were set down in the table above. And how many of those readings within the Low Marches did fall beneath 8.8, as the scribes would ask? 19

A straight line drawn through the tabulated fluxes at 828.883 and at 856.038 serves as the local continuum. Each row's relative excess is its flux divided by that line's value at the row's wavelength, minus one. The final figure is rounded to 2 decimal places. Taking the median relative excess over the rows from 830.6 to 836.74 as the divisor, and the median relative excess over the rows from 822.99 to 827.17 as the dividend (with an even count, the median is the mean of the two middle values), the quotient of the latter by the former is 1.98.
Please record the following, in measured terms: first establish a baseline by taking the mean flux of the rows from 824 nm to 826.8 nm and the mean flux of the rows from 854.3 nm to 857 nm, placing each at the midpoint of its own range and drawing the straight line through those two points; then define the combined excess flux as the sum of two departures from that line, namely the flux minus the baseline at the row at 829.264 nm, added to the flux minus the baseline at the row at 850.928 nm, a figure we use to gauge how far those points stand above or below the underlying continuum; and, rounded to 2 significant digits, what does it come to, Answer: -1.1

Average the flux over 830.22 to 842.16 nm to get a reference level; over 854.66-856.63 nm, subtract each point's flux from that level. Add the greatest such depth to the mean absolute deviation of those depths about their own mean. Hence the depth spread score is 3.0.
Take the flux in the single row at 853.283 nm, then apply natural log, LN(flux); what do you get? 2.14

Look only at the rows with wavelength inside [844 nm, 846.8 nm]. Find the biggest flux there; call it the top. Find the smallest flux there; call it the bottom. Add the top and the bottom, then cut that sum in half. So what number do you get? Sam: 8.6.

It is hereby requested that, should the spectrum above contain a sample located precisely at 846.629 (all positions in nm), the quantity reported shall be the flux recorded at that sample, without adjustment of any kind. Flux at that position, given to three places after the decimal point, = 8.212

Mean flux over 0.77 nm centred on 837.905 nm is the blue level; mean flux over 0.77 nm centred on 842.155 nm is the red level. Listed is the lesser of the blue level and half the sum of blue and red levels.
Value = 9.0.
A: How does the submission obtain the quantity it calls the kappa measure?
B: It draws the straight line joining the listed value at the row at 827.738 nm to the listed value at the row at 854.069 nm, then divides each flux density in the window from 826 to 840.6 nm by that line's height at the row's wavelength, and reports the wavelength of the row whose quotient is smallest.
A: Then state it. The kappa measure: 840.413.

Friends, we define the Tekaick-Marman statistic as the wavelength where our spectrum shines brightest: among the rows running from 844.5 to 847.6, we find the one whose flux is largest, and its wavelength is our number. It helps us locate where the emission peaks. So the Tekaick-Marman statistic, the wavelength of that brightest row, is 845.071 nm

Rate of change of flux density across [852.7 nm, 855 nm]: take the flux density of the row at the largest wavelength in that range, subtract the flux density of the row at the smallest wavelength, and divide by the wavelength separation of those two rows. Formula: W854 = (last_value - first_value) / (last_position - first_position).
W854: 0.26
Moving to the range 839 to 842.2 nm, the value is -0.18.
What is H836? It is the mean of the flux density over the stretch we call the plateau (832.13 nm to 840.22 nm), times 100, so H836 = 1001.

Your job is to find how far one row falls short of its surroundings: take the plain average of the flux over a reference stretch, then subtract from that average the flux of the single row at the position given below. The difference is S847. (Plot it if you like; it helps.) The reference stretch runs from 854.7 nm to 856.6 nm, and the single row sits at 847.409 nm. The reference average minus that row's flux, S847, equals 0.0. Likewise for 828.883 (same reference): -1.5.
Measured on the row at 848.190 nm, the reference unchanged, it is 0.1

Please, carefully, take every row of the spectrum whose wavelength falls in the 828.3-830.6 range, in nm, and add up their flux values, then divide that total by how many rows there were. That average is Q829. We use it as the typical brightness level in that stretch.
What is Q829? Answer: 10.1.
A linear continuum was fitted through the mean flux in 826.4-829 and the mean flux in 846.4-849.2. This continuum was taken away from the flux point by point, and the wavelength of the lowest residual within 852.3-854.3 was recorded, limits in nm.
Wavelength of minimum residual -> 853.676 nm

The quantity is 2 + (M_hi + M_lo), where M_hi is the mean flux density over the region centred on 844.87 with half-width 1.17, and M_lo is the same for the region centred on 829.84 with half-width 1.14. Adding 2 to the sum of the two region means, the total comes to 20.7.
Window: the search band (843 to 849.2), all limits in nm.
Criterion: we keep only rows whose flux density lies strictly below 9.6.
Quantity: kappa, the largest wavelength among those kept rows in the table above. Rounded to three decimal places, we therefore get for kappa 848.971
